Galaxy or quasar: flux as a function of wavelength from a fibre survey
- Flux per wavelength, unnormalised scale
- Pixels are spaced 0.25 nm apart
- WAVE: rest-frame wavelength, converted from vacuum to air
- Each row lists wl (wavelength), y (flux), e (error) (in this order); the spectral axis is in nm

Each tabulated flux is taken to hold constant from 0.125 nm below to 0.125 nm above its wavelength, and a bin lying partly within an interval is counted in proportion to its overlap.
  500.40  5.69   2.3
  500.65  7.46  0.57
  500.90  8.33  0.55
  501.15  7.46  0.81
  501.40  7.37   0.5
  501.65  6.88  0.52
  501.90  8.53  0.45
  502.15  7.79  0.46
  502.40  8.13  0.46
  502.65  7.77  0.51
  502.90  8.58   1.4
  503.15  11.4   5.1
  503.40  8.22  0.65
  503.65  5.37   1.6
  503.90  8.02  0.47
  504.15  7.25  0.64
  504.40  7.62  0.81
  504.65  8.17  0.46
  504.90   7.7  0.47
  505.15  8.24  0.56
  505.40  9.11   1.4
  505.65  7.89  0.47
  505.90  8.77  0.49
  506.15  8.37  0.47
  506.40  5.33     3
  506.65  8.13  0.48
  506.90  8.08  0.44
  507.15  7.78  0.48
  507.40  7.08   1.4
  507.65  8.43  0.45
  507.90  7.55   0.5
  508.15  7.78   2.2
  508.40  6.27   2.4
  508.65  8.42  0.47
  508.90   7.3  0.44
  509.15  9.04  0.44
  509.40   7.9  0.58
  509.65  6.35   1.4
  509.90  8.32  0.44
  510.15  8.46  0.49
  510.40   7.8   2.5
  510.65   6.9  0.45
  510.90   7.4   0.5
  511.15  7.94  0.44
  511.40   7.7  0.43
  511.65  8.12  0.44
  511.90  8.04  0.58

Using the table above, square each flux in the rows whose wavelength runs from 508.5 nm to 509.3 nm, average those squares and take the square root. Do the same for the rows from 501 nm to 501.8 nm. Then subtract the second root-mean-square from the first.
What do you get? 1.0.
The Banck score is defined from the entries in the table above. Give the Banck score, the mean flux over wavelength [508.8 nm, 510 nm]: 7.78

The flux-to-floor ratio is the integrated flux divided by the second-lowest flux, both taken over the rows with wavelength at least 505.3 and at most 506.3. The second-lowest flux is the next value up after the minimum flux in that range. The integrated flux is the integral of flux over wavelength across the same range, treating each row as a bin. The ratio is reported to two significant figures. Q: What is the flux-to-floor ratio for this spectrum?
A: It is 1.0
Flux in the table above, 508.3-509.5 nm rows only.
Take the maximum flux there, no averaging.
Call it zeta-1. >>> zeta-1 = 9.04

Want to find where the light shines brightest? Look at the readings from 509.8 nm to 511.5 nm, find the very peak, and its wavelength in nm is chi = 510.15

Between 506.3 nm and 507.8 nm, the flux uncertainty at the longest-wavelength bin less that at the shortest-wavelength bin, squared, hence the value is 6.5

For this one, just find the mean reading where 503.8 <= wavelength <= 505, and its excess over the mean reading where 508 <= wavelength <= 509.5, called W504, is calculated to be -0.03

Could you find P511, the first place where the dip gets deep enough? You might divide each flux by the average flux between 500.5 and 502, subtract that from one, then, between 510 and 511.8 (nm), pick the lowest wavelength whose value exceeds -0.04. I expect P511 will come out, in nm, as 510.40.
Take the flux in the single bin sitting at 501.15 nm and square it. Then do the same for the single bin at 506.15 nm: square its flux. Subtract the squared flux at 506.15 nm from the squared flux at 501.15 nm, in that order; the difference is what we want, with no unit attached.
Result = -14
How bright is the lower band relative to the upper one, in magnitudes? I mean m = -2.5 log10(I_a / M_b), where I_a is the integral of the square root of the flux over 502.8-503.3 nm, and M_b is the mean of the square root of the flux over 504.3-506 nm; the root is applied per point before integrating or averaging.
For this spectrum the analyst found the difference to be 0.65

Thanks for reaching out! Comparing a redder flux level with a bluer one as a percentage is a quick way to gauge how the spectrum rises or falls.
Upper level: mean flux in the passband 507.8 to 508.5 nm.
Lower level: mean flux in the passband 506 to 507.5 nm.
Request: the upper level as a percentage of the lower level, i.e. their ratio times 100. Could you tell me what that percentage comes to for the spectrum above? 96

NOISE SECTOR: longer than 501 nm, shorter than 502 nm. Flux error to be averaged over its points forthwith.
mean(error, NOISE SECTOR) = 0.6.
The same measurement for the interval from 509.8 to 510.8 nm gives 1.0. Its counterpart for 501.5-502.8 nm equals 0.5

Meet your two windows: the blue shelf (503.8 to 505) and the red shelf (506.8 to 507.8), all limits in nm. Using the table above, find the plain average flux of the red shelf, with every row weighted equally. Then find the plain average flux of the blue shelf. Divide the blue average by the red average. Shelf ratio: 0.99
